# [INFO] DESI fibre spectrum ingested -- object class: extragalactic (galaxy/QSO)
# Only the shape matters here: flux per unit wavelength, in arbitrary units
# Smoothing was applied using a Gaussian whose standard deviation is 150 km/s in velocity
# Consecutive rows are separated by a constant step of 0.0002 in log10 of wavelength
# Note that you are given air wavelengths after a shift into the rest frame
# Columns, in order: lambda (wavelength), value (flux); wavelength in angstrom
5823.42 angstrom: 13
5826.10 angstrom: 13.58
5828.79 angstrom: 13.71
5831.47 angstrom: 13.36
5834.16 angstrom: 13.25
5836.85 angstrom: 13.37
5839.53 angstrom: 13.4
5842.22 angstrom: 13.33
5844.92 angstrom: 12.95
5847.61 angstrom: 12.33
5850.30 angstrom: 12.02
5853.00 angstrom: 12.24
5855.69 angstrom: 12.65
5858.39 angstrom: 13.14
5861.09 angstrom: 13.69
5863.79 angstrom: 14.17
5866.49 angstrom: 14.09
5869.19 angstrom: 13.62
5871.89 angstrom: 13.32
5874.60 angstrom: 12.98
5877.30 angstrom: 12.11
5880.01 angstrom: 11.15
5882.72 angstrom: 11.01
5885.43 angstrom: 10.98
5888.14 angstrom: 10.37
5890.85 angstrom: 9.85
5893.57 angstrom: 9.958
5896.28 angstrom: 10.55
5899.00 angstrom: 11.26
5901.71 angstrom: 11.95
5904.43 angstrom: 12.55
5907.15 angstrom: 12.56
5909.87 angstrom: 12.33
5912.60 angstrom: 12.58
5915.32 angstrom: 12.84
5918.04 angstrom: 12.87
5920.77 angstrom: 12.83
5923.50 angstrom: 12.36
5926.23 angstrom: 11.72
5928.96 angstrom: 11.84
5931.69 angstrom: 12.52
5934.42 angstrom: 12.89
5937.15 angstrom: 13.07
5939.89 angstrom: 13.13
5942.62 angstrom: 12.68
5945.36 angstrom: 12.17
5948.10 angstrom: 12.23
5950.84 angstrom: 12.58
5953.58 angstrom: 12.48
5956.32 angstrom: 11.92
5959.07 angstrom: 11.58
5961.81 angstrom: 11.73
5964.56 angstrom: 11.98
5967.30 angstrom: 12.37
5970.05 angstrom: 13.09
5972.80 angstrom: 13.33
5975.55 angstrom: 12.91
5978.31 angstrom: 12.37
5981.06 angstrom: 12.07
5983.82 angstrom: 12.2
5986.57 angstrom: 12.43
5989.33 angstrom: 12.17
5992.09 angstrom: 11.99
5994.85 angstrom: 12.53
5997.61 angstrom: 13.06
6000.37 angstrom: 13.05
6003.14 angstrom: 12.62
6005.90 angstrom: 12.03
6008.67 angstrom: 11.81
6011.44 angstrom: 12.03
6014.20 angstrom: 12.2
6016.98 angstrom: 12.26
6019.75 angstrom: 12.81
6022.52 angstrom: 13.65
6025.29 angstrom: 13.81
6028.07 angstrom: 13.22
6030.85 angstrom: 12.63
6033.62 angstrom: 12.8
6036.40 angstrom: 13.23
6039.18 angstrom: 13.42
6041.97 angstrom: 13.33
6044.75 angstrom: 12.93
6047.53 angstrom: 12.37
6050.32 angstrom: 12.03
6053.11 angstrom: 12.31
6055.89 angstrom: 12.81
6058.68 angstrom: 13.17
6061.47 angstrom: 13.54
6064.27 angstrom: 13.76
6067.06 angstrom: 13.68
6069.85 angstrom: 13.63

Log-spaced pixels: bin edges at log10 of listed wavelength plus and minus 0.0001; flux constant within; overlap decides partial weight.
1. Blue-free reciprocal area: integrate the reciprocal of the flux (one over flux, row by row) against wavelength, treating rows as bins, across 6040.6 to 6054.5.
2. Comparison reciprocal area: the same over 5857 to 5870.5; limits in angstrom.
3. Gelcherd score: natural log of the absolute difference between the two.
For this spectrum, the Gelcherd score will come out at -2.1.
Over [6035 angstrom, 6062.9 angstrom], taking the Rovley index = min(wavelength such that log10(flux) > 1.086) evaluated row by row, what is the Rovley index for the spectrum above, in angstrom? 6036.40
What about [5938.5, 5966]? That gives 5939.89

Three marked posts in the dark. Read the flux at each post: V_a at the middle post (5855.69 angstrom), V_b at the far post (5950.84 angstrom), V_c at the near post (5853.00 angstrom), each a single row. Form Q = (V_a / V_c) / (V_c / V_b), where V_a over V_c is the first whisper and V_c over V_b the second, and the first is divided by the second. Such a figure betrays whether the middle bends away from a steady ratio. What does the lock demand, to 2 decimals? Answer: 1.06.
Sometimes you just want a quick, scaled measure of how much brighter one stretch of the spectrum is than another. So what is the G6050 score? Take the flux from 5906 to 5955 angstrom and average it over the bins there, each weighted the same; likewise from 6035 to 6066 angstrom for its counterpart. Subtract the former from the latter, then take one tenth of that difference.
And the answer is 0.05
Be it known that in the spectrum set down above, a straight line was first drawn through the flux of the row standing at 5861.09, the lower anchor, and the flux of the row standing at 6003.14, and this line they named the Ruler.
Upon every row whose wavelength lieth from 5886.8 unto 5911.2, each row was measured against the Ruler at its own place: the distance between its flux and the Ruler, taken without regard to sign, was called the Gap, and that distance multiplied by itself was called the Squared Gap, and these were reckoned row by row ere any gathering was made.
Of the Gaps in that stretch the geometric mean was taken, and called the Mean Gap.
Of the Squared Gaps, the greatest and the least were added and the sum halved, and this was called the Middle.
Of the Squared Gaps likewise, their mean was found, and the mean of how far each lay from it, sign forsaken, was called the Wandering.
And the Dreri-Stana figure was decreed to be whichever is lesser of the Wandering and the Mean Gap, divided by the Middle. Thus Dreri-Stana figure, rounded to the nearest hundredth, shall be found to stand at 0.27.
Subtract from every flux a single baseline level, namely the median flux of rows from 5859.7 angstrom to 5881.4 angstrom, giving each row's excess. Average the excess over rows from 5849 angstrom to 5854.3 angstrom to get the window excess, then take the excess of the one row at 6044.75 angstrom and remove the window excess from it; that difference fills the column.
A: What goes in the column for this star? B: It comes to 0.8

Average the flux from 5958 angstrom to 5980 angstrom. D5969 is 12.4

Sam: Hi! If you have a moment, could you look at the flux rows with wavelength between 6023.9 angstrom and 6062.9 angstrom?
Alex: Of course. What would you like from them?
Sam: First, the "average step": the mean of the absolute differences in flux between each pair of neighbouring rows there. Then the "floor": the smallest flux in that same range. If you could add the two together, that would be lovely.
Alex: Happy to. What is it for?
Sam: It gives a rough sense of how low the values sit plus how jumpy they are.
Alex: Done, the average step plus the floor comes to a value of 12.4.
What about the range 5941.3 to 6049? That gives 11.9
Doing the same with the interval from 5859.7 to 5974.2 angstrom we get 10.2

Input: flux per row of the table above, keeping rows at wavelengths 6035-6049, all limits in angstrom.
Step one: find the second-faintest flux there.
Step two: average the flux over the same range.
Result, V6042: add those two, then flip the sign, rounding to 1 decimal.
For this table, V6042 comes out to -26.0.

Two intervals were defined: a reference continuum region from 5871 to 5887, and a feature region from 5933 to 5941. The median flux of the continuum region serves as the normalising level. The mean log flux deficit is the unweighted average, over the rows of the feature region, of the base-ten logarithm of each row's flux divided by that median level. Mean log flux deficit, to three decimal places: 0.049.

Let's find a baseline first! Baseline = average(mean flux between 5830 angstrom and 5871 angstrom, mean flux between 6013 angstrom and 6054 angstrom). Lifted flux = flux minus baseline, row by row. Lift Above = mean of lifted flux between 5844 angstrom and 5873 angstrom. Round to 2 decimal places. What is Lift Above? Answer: 0.09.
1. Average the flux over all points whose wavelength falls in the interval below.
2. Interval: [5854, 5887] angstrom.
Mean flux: 12.7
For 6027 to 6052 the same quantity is 12.9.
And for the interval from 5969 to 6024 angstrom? 12.5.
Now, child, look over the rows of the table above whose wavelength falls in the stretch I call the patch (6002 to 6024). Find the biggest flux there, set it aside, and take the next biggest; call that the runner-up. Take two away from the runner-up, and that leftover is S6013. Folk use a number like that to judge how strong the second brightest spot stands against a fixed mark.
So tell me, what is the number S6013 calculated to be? 10.8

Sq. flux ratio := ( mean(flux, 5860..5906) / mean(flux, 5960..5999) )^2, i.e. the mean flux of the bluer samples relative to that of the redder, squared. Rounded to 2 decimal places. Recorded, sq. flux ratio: 0.93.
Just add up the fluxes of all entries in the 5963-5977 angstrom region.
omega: 64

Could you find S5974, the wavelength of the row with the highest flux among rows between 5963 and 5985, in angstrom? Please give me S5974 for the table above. 5972.80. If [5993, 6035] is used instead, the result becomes 6025.29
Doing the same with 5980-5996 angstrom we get 5994.85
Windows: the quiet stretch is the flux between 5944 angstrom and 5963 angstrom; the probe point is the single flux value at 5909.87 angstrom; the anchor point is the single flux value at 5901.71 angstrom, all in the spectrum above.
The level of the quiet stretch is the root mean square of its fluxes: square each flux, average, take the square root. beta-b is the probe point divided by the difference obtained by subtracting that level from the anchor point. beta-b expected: -80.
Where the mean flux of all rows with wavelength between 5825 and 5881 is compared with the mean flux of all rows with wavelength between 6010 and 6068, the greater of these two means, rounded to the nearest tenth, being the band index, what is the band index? 13.1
